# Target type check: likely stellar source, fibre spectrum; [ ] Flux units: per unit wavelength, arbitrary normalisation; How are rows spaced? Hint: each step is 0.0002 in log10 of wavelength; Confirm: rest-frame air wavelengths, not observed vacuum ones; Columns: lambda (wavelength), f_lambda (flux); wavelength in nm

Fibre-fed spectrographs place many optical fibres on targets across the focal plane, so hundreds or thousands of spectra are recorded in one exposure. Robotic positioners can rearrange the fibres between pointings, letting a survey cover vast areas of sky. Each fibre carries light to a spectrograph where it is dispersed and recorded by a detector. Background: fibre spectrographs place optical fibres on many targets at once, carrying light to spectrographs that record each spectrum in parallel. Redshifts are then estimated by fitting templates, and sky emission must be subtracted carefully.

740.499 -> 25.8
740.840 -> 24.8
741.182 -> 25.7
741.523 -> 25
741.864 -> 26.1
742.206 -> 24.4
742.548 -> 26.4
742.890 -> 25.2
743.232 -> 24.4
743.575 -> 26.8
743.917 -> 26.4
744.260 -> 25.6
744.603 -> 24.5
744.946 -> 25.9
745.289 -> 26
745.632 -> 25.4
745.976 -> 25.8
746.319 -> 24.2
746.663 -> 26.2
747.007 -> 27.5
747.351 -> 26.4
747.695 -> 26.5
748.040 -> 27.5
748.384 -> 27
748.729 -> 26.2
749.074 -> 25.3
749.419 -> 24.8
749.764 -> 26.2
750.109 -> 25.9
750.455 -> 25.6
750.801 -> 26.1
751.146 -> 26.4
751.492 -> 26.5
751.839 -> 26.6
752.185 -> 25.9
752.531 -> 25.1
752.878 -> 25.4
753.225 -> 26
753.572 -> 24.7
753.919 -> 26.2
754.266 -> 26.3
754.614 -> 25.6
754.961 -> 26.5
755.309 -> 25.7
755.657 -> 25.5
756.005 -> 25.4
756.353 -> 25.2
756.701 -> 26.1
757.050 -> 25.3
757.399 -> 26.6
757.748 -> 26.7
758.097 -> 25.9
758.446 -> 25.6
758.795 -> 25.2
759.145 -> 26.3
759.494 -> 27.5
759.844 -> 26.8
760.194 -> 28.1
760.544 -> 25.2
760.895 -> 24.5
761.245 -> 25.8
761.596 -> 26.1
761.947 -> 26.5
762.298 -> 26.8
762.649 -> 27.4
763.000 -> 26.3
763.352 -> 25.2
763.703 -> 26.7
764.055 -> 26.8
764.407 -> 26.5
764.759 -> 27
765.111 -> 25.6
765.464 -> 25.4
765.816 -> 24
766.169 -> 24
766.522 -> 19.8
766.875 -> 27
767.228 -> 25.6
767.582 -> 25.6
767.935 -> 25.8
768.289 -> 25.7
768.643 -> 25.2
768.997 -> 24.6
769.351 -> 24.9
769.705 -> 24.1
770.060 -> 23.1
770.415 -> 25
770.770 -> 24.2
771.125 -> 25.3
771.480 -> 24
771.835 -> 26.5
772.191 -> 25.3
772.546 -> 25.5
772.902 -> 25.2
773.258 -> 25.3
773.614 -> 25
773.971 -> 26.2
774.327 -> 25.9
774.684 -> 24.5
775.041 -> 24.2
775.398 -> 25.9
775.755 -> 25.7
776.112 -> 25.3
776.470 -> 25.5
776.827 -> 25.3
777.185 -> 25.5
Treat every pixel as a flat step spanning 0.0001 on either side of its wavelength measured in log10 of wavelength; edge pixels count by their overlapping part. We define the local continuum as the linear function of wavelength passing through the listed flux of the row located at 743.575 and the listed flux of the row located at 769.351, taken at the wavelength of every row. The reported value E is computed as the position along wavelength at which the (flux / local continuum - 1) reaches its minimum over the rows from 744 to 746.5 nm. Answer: 746.319 nm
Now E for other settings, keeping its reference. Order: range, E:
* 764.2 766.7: 766.522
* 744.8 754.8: 746.319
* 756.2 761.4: 760.895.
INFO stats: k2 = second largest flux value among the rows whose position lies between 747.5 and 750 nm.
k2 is 27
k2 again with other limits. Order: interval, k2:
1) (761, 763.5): 26.8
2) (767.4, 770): 25.7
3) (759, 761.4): 27.5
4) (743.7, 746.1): 26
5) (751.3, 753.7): 26.5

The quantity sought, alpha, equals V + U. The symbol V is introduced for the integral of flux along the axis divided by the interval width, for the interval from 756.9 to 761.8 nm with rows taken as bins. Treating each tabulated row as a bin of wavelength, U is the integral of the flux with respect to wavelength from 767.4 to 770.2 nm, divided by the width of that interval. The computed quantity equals 51.02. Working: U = 24.9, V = 26.12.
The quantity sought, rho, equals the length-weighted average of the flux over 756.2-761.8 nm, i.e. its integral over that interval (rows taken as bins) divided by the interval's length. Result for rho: 26.1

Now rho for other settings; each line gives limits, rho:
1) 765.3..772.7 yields 24.8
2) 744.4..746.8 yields 25.4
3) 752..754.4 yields 25.7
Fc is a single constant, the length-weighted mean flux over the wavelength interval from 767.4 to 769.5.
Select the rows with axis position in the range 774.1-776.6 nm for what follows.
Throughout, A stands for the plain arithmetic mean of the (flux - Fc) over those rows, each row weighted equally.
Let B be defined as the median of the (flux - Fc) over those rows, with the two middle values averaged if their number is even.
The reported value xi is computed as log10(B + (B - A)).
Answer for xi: -0.39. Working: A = 0.0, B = 0.2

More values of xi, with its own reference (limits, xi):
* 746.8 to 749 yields 0.13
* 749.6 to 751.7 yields -0.06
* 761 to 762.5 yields 0.00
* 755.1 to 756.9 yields -0.94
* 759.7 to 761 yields -0.26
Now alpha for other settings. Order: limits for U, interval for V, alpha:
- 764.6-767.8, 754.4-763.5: 50.96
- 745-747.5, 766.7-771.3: 51.01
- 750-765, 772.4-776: 51.42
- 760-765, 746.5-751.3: 52.60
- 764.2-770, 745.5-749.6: 51.09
